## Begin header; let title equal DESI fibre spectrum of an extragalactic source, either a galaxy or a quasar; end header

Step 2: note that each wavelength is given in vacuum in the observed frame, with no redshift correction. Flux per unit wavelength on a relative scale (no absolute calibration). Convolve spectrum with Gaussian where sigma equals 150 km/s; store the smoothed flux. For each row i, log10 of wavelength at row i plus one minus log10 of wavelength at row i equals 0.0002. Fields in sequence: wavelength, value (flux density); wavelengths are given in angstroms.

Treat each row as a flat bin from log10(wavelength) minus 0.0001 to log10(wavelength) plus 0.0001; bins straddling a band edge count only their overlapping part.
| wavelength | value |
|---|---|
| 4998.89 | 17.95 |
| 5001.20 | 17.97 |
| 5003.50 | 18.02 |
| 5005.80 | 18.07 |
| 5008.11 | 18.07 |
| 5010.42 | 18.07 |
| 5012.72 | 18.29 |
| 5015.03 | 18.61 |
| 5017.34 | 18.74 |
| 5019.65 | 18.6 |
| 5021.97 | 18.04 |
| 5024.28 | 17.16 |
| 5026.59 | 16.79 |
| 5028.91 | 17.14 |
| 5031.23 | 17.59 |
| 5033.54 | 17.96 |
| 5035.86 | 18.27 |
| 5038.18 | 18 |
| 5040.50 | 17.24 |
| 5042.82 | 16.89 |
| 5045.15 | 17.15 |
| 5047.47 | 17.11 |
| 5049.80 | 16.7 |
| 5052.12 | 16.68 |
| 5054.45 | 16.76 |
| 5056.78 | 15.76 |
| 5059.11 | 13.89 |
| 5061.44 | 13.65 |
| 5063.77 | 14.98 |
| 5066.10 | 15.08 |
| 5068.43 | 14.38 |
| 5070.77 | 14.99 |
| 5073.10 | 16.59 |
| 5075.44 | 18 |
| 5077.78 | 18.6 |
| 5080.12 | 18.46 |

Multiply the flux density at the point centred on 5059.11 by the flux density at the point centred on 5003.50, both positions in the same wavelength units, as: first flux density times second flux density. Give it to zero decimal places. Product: 250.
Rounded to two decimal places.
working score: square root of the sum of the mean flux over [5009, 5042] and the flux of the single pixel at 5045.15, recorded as 5.92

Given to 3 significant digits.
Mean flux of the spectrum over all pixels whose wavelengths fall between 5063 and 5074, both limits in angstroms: 15.2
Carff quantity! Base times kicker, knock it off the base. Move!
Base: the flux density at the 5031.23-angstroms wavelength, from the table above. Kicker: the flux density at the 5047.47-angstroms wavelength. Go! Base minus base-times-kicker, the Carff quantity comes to -283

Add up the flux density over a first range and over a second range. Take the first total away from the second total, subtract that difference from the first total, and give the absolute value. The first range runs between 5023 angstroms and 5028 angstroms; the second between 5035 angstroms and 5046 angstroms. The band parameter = 20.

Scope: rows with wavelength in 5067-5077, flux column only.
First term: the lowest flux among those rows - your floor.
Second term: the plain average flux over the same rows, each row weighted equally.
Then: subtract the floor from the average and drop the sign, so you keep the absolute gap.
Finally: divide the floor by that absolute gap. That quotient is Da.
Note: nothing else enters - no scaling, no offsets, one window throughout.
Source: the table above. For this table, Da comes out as 9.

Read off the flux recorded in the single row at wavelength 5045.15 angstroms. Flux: 17.15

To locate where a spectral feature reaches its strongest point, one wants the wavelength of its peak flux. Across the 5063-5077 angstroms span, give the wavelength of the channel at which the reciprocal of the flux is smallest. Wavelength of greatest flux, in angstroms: 5075.44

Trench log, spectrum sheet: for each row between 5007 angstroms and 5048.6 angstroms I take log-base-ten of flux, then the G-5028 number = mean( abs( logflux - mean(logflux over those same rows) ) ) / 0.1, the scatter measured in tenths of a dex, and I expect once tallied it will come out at 0.14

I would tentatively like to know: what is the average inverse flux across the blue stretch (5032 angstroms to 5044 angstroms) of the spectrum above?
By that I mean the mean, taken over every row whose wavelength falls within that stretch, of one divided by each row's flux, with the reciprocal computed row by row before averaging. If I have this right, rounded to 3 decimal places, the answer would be 0.057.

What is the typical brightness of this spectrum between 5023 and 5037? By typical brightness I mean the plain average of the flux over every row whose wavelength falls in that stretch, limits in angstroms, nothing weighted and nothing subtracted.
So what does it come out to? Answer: 17.5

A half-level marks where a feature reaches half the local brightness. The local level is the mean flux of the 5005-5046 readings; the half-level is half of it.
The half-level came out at 8.9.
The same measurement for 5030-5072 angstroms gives 8.1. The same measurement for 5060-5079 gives 7.9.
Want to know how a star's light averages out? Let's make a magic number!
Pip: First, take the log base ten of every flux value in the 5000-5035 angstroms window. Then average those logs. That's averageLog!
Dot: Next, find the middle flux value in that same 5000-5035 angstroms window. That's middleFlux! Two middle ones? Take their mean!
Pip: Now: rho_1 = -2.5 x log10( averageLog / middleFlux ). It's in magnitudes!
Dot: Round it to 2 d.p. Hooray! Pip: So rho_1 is 2.90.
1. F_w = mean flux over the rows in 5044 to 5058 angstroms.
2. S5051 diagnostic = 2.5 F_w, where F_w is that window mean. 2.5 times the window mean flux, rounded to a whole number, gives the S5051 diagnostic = 42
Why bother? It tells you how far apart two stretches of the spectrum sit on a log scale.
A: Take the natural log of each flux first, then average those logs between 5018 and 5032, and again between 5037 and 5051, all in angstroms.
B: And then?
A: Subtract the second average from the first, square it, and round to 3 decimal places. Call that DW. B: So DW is 0.000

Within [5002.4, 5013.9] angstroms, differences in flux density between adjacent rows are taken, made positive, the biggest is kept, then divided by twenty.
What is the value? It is 0.011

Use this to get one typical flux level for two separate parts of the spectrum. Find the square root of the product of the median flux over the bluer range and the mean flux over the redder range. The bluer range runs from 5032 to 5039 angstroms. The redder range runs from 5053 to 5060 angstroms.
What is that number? 16.7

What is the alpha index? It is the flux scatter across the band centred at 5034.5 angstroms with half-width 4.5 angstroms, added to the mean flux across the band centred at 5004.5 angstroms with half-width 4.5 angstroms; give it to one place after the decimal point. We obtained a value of 18.3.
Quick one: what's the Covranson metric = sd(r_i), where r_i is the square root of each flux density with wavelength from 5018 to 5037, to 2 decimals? 0.07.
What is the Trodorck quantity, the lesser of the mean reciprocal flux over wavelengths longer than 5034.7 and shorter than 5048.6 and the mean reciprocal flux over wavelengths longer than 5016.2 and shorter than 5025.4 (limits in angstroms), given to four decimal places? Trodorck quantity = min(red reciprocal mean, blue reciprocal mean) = 0.0552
